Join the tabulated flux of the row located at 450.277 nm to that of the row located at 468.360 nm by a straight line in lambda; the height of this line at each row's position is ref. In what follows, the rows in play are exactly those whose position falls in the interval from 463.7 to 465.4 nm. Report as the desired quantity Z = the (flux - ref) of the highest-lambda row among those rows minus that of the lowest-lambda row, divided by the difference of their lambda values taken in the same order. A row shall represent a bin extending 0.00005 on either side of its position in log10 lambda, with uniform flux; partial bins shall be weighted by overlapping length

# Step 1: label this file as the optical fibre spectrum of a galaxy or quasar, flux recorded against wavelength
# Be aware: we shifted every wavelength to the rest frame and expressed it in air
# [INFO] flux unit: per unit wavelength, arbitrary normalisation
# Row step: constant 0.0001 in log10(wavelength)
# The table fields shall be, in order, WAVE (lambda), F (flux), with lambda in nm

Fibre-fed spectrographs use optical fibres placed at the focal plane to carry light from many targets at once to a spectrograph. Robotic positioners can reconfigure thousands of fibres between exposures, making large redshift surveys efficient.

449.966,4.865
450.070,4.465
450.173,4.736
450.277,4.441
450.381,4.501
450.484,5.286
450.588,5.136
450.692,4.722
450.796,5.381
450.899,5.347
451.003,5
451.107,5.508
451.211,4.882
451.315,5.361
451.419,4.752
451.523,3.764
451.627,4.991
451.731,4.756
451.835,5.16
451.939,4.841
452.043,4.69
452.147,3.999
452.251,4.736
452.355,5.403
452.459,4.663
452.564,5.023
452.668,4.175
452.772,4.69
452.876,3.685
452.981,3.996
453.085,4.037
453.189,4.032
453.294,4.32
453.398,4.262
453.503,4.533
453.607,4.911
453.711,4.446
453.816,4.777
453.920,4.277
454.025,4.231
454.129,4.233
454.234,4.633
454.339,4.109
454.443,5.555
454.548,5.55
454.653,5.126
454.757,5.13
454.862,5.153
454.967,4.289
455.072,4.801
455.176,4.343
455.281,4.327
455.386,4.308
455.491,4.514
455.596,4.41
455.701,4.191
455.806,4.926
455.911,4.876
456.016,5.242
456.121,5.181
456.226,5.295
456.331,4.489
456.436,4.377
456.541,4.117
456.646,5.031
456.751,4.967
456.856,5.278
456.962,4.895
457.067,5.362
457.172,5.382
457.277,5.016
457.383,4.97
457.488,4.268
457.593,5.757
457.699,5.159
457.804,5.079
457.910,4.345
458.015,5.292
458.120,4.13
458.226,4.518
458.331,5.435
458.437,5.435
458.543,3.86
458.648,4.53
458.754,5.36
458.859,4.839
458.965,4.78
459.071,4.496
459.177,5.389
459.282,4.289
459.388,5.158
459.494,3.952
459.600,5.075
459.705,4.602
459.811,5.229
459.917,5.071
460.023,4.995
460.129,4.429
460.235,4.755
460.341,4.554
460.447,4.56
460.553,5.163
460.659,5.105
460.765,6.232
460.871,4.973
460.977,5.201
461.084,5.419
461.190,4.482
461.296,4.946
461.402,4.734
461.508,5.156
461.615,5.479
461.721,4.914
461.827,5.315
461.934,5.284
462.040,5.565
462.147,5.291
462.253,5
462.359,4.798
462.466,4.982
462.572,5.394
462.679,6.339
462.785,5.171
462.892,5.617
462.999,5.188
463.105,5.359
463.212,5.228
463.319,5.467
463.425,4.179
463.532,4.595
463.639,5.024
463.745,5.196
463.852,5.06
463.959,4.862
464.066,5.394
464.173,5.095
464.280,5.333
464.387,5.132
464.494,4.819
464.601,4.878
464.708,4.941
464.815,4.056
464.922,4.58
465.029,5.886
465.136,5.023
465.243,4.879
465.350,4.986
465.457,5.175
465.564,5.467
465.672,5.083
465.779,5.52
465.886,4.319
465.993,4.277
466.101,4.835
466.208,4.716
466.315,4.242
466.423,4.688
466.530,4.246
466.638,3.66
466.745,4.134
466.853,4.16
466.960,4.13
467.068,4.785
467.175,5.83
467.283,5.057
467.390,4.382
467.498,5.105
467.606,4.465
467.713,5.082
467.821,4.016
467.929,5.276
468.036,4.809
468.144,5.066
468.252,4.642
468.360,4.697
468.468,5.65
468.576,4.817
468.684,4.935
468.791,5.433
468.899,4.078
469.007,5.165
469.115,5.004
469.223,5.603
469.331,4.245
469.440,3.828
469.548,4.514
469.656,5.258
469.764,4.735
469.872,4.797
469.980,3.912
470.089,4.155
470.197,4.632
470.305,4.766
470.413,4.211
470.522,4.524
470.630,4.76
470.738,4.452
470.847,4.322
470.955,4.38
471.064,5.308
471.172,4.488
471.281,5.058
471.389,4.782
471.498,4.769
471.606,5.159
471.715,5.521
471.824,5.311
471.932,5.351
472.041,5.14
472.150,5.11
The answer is -0.14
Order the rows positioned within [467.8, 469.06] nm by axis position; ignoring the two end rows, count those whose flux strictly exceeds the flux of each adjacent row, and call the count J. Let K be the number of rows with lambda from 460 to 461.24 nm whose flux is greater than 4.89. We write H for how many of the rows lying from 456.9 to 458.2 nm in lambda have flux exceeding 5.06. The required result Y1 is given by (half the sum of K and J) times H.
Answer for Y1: 33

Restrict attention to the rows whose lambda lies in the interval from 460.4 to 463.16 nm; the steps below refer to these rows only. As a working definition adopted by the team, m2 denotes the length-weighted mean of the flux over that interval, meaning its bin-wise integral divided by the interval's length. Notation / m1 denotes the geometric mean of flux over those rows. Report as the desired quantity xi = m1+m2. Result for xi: 10.4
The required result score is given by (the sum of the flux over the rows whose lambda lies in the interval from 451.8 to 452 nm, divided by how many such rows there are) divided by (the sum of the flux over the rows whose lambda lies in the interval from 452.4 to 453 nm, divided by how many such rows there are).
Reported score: 1.14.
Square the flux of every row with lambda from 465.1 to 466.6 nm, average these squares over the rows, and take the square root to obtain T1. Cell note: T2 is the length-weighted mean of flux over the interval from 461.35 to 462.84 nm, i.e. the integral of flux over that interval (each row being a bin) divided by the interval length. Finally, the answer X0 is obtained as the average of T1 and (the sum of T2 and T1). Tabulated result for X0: 7.46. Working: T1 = 4.84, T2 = 5.2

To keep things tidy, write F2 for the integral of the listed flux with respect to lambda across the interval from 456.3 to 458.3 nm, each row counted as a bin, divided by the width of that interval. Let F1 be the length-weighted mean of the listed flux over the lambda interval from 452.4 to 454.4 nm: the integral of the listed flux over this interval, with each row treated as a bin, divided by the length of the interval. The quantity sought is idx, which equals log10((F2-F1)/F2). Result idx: -1.0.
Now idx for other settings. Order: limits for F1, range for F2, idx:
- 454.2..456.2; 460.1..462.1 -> -1.2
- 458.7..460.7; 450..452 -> -1.9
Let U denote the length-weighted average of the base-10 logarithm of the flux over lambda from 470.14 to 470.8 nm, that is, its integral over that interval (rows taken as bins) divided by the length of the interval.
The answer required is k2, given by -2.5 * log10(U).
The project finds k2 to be 0.45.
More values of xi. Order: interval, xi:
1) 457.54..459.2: 9.8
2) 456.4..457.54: 9.7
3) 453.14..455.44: 9.2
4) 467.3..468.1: 9.5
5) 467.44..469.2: 9.8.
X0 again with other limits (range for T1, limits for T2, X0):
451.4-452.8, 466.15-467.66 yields 6.98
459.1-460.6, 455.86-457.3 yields 7.30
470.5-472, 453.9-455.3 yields 7.24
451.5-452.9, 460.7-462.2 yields 7.25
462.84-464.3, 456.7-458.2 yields 7.62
